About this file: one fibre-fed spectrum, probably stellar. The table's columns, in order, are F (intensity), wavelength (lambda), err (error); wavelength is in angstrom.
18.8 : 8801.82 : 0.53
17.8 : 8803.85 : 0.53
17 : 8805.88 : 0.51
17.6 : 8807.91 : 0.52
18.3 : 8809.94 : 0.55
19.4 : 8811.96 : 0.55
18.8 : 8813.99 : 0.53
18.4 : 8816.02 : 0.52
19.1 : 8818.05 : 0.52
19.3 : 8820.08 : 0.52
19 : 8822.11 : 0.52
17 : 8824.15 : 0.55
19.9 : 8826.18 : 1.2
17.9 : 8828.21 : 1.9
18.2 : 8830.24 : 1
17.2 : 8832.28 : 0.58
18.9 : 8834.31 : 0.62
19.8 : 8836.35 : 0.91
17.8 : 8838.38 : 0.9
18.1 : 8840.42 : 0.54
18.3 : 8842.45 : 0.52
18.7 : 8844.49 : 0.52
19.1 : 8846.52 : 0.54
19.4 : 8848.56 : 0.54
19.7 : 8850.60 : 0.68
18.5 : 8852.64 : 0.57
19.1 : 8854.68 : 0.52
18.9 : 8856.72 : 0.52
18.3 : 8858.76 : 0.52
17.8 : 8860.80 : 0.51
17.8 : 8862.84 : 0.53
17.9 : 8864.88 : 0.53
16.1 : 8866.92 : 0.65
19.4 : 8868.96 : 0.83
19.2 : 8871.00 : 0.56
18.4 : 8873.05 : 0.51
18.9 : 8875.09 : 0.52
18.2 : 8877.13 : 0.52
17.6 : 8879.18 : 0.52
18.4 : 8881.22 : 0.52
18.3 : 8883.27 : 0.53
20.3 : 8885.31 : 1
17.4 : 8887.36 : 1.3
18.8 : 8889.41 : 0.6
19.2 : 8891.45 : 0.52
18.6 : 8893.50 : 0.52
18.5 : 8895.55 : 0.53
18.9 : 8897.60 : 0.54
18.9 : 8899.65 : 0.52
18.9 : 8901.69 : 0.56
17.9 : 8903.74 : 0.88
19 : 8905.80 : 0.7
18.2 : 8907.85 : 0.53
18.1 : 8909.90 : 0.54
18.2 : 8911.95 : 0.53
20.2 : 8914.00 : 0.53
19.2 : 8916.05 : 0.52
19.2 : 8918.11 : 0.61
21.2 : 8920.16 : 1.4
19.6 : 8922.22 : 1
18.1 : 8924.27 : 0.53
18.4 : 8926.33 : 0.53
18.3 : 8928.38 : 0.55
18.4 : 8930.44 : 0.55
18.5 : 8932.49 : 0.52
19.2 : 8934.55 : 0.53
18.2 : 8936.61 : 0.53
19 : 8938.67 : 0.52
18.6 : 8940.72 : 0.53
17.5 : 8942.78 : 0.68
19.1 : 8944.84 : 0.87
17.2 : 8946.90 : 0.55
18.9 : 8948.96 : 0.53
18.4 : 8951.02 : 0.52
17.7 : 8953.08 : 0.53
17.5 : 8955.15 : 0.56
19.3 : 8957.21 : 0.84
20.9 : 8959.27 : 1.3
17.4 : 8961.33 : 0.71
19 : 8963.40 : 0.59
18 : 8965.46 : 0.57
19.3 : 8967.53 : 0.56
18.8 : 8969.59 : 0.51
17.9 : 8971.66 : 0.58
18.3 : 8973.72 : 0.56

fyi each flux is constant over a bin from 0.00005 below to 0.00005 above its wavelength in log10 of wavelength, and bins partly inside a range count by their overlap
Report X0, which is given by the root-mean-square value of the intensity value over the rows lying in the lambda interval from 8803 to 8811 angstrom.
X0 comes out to 17.7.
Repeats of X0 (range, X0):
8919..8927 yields 19.4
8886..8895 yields 18.5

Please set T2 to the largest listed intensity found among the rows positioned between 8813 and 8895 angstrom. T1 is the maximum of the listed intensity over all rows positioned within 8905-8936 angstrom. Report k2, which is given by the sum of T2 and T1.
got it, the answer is 41.5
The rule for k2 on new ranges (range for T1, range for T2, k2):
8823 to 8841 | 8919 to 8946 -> 41.1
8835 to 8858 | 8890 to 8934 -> 41.0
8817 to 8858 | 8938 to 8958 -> 39.2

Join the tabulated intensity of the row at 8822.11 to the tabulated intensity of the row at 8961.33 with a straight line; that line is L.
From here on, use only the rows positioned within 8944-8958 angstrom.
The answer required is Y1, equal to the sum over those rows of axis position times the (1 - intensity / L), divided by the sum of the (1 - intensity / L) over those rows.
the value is 8951.3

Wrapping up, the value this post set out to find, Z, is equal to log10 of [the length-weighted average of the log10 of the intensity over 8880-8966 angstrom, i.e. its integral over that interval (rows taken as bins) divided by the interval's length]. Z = 0.104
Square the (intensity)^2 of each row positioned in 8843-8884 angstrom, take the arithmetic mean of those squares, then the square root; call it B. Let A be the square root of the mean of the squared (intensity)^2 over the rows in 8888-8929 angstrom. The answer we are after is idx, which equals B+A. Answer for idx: 701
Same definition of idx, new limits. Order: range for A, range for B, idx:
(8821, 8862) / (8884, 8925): 707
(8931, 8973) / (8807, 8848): 691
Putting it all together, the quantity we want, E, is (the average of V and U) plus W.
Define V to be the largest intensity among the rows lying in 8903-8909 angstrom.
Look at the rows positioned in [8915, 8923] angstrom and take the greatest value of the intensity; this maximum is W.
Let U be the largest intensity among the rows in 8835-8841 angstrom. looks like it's 40.6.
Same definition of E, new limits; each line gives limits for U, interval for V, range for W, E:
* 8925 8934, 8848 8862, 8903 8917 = 39.3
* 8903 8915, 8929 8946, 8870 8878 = 38.9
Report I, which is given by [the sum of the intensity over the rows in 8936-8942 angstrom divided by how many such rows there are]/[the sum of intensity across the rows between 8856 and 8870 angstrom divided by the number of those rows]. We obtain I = 1.03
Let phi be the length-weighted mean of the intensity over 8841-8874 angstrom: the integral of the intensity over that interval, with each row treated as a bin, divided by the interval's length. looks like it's 18.5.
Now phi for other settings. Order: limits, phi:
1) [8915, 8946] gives 18.8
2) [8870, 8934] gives 18.7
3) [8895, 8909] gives 18.6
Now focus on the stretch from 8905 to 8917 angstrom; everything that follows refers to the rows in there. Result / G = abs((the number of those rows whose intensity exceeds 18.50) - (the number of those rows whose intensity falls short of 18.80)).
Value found 0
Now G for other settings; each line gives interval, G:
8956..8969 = 2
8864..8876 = 0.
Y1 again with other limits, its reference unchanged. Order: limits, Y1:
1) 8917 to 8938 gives 8925.2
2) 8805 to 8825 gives 8812.5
